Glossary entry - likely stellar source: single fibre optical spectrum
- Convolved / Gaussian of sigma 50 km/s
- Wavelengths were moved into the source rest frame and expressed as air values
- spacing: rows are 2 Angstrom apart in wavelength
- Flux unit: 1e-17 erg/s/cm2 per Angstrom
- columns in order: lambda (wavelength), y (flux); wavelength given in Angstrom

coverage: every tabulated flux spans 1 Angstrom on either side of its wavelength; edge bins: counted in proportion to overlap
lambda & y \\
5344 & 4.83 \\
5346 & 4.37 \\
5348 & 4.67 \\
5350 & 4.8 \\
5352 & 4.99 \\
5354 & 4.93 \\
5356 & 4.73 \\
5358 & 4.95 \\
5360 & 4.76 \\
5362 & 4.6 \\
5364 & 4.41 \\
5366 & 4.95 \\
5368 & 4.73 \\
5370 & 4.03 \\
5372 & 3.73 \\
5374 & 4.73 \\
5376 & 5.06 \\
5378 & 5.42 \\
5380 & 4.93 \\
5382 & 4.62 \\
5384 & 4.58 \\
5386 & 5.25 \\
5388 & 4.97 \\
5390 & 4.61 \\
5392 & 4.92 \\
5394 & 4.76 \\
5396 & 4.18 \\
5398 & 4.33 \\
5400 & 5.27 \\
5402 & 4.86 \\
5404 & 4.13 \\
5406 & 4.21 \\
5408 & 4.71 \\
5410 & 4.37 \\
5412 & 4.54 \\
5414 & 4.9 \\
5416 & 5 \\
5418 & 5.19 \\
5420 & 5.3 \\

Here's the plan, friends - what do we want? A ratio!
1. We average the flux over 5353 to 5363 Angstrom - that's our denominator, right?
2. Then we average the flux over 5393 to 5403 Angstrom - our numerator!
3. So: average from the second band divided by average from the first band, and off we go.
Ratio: 0.98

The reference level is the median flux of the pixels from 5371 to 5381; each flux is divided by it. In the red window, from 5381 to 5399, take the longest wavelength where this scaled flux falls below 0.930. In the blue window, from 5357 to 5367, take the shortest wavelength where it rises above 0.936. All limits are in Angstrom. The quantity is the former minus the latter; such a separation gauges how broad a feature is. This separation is 40 Angstrom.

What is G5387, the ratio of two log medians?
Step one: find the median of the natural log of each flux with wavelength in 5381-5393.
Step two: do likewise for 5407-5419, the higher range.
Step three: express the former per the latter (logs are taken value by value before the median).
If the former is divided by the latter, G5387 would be 1.00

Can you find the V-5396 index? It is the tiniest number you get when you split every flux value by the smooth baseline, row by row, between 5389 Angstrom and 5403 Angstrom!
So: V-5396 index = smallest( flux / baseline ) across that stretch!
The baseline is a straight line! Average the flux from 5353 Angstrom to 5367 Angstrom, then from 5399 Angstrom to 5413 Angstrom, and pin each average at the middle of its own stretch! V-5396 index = 0.90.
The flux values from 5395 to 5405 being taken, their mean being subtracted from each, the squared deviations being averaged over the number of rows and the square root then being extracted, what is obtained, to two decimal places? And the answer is 0.44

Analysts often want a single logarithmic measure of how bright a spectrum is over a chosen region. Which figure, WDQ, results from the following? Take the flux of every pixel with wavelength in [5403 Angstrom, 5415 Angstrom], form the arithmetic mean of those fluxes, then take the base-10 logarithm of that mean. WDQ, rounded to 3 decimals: 0.651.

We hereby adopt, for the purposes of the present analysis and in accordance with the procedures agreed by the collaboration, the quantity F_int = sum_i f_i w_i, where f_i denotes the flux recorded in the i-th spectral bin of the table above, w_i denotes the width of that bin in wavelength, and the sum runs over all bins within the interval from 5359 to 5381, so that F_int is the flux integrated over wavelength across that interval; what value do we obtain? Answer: 103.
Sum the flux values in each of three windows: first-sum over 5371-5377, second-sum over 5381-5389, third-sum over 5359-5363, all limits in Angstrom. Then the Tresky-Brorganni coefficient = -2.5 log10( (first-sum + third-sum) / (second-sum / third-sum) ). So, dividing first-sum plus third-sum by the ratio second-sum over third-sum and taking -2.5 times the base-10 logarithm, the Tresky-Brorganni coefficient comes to -2.6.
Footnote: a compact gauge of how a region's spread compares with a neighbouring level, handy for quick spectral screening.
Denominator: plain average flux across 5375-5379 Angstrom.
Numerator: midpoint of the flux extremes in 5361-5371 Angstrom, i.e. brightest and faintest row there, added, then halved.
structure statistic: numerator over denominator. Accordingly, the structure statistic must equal 0.86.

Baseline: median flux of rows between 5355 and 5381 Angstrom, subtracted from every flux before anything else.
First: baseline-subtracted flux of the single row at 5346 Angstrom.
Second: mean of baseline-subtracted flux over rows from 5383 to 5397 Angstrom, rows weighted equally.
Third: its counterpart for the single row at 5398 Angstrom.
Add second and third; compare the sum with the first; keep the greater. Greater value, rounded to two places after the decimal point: -0.36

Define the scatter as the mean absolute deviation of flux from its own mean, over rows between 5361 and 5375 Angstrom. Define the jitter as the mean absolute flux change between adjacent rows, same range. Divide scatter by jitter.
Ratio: 0.69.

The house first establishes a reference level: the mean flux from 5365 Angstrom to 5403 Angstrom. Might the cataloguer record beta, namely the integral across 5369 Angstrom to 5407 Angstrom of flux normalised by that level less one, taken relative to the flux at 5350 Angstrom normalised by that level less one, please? -40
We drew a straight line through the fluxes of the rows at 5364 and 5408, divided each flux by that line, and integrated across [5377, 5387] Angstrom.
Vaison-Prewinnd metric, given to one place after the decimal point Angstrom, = 10.9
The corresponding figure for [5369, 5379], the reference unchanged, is 10.3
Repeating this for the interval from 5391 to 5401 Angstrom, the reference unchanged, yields 10.1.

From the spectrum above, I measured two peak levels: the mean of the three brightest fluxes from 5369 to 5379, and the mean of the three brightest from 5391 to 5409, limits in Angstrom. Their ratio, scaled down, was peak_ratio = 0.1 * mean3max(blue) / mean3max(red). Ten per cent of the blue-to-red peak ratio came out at 0.101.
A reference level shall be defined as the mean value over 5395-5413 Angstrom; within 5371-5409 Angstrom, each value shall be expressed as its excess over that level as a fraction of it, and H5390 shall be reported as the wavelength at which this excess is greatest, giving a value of 5378 Angstrom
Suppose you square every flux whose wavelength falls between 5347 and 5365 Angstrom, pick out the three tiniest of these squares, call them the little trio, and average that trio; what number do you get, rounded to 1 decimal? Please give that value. 20.8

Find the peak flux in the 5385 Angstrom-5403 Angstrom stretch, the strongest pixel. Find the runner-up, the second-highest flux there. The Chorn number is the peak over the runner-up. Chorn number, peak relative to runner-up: 1.00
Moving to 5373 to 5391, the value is 1.03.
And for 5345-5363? 1.01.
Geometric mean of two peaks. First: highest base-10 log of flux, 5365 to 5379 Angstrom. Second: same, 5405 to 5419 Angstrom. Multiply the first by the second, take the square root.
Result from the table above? 0.725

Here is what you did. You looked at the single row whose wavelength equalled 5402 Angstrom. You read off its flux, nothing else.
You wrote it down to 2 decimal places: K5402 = 4.86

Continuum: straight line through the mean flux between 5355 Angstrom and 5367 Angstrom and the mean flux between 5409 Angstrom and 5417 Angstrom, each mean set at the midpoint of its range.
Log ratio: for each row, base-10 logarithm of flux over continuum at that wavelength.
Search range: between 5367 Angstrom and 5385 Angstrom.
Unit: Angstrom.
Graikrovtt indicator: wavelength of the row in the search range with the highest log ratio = 5378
